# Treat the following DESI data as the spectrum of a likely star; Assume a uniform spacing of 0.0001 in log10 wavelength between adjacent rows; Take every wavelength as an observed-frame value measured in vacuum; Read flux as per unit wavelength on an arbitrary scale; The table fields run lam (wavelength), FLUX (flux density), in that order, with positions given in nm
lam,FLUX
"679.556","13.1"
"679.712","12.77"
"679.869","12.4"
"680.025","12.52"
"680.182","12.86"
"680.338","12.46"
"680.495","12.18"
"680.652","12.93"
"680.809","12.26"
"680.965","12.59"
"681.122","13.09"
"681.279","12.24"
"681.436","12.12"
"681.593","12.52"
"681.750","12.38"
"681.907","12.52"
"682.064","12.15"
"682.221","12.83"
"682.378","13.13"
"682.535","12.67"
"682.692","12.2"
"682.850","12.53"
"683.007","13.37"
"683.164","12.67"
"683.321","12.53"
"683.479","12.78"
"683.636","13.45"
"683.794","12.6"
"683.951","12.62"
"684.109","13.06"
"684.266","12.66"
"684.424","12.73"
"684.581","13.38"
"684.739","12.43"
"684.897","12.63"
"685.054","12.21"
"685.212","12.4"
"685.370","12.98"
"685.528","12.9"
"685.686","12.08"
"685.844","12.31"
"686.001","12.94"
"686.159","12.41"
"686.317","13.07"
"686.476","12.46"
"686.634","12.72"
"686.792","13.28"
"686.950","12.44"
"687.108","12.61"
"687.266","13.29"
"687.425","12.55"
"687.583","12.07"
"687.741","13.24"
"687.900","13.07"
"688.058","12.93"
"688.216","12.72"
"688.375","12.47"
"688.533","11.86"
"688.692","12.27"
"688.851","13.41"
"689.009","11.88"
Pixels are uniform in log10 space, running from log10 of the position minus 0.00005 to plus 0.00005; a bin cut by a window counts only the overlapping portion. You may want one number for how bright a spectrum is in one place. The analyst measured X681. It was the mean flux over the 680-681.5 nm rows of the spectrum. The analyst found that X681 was 12.5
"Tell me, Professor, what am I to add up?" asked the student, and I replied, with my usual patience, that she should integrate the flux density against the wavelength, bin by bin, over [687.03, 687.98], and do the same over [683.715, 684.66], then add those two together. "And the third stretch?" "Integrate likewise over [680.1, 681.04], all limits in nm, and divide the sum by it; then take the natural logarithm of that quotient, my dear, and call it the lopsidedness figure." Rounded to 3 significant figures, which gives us 0.723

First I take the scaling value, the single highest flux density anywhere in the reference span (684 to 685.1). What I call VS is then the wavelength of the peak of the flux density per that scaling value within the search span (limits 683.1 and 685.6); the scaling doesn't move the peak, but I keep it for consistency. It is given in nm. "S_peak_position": 683.636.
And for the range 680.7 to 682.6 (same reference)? 682.378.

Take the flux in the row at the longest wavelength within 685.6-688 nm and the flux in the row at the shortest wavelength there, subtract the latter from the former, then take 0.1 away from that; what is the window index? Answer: 0.89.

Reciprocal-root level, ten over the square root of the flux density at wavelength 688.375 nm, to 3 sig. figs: 2.83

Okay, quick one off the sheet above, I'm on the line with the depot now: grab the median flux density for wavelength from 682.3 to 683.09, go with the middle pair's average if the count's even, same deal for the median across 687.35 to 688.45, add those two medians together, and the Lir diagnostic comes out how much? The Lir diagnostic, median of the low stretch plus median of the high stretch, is 25.4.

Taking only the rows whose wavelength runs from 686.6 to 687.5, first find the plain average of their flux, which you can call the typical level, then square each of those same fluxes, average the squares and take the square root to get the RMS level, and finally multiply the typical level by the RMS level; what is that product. 164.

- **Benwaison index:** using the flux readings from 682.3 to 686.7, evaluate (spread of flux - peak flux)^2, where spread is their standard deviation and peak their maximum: 171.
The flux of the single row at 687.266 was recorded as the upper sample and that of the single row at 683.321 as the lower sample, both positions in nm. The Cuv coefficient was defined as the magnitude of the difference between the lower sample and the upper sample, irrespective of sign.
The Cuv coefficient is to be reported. 0.76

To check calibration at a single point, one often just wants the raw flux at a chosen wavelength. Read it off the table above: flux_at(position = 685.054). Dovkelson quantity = 12.21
